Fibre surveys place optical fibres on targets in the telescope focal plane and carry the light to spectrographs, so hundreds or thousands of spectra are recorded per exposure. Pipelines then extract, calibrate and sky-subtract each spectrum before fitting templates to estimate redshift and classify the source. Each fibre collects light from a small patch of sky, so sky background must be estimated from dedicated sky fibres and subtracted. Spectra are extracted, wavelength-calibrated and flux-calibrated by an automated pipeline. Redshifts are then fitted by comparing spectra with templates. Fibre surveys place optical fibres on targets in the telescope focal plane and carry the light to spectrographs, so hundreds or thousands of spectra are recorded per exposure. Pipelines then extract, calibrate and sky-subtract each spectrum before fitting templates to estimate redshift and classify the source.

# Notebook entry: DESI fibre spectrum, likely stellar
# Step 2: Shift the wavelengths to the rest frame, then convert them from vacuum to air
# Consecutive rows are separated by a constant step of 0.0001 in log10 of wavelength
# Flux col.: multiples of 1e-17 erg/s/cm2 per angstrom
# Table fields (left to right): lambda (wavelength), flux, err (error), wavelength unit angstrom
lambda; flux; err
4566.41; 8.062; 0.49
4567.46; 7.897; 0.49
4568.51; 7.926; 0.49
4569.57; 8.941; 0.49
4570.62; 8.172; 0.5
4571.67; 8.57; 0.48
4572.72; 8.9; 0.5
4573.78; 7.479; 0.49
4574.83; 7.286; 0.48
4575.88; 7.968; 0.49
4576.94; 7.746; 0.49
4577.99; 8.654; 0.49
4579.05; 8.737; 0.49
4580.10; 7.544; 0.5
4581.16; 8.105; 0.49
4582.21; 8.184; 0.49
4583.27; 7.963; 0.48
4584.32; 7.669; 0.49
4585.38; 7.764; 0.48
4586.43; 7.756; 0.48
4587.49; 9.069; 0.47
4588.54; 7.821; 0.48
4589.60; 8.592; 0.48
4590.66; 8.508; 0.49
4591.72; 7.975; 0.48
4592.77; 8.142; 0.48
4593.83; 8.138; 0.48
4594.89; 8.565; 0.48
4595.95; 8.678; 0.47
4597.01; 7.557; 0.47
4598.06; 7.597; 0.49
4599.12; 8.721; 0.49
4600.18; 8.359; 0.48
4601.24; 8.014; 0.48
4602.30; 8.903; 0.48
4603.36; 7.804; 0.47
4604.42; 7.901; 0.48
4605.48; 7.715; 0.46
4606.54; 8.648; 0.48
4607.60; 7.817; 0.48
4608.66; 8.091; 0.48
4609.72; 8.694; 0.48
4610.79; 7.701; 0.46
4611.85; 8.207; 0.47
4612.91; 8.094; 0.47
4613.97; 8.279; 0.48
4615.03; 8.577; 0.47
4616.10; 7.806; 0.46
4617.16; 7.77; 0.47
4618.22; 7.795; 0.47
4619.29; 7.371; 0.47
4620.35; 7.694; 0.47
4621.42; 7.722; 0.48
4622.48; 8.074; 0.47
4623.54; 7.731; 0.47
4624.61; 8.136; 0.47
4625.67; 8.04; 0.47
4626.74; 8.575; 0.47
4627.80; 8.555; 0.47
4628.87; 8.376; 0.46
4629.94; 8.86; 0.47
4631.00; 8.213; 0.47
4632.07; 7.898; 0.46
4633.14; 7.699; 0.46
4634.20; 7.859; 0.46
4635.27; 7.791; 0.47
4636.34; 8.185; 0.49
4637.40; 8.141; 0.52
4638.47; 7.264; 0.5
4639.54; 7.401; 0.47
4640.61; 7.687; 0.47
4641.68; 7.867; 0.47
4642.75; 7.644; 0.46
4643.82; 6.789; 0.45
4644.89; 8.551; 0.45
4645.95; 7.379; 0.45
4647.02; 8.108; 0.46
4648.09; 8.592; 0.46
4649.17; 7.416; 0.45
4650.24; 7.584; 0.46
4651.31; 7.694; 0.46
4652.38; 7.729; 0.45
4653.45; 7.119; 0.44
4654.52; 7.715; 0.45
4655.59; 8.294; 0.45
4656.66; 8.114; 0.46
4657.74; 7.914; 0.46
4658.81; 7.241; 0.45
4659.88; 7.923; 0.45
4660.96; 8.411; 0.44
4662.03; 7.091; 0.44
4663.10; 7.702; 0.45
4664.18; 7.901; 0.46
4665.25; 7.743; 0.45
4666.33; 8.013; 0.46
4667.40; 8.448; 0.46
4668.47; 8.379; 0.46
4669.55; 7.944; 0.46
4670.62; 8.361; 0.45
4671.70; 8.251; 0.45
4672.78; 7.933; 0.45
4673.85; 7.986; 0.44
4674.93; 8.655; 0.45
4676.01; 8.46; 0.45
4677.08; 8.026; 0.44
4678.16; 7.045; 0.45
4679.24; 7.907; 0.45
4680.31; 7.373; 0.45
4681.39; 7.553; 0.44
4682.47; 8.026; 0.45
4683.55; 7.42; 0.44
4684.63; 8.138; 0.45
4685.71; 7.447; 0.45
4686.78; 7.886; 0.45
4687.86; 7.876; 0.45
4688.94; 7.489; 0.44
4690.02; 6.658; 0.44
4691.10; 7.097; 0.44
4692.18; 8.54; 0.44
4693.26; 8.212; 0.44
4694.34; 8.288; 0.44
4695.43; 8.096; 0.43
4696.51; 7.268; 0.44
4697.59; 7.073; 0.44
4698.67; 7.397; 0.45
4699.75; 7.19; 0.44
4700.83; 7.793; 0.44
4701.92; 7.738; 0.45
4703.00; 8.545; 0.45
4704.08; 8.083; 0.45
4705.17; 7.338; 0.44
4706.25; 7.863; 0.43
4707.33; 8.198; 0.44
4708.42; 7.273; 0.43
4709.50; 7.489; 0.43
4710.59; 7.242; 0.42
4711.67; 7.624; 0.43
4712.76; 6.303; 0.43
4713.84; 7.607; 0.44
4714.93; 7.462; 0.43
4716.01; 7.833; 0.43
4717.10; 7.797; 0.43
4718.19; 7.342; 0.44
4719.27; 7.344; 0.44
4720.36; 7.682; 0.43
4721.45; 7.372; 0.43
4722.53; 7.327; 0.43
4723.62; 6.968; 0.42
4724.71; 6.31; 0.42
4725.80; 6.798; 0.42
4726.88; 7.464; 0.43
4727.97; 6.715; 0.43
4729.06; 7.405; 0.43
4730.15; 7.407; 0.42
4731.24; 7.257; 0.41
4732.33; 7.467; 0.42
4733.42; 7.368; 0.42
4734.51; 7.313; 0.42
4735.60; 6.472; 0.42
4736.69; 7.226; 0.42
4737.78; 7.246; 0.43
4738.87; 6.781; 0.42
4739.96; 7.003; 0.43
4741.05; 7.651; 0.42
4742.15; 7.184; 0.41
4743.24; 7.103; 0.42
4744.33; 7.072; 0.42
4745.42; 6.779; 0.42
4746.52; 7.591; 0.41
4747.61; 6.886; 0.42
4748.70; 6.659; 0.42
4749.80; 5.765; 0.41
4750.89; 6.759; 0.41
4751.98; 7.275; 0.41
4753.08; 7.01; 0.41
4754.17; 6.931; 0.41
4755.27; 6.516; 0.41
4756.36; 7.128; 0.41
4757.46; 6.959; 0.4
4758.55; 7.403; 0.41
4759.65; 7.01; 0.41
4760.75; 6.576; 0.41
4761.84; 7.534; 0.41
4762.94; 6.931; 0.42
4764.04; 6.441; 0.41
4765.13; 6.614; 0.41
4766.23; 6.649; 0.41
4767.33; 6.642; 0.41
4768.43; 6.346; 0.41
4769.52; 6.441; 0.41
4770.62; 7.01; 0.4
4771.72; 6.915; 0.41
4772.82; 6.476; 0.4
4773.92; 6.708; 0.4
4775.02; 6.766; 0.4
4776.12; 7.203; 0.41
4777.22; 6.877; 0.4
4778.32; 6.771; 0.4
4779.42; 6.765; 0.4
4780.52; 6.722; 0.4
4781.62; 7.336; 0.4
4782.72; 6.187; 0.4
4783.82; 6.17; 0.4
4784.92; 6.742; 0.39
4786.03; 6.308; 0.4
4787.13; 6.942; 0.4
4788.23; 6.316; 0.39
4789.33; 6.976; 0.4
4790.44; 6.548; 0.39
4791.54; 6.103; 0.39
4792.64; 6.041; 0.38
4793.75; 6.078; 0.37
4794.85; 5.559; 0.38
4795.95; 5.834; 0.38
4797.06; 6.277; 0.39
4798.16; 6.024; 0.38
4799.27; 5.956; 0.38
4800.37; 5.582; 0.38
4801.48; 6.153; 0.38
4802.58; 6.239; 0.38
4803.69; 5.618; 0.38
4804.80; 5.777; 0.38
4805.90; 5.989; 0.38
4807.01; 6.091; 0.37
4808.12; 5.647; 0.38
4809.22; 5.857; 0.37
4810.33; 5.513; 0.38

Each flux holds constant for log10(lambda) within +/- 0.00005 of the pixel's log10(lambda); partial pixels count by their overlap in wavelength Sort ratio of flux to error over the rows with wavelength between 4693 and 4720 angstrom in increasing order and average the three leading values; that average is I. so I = 15.7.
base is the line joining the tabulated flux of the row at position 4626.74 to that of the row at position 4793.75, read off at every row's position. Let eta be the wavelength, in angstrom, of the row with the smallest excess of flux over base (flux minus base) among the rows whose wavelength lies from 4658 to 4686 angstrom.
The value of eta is 4662.03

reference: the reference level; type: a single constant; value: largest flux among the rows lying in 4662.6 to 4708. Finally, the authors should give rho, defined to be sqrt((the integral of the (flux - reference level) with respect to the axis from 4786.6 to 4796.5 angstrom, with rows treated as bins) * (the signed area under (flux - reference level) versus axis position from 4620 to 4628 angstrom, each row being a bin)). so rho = 11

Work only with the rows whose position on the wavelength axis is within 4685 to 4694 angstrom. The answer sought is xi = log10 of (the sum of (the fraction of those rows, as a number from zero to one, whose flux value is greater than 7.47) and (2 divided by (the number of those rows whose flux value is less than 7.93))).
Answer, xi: -0.02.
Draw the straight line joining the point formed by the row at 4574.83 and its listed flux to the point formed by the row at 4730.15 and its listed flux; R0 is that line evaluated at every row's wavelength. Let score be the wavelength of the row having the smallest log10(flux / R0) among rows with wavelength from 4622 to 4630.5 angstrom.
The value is 4623.54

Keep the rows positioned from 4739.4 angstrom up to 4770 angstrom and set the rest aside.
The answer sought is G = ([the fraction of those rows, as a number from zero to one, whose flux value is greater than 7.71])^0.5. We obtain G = 0.0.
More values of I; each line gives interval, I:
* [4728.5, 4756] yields 15.1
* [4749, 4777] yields 15.1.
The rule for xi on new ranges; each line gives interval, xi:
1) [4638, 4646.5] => -0.10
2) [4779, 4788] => -0.60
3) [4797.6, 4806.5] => -0.60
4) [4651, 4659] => 0.03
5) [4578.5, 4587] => 0.18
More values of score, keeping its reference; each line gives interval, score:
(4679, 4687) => 4680.31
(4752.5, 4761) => 4755.27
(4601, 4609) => 4605.48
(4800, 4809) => 4800.37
